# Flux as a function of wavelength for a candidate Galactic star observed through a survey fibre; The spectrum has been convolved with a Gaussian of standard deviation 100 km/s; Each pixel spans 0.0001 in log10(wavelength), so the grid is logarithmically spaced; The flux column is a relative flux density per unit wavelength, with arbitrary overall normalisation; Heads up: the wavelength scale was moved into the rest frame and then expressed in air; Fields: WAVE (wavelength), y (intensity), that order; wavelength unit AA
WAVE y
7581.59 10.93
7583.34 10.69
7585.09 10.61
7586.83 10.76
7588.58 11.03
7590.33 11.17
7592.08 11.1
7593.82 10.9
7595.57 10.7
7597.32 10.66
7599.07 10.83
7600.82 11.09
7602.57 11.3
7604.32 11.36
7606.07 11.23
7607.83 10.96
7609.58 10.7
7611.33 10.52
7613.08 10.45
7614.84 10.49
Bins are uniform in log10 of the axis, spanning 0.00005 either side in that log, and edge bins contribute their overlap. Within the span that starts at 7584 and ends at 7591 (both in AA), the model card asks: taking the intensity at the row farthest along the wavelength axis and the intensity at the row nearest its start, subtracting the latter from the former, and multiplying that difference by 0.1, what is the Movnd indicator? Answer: 0.056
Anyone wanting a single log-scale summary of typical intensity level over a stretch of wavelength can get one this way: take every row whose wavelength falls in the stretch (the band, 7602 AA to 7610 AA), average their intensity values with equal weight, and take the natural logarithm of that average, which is 2.41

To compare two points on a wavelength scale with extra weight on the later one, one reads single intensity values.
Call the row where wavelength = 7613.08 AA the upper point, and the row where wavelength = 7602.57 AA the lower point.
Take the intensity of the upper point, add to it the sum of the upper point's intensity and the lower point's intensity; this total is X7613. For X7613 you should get 32.2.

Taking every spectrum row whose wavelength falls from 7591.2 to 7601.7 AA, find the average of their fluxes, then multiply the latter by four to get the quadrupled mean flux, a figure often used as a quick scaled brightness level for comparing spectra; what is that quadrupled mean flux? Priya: 43.5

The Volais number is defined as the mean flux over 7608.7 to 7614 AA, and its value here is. 10.6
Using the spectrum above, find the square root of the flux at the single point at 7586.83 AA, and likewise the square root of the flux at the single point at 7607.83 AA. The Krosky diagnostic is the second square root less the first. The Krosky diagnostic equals 0.030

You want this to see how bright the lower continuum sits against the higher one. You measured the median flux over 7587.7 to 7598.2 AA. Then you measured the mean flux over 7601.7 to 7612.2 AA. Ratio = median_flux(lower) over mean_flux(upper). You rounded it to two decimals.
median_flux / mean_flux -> 1.00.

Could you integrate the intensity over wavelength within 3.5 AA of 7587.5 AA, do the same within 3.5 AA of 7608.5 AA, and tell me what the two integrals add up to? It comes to 152.2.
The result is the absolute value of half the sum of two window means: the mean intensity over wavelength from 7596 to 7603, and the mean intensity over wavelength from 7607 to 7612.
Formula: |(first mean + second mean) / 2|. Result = 10.8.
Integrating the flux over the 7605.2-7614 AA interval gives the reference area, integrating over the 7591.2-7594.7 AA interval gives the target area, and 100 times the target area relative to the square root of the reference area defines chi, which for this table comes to 396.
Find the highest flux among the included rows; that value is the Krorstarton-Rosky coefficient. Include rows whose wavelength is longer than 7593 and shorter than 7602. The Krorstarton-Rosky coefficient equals 11.09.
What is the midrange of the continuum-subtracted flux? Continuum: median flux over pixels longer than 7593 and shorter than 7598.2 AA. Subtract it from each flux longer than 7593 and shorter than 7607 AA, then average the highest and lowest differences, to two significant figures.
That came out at 0.31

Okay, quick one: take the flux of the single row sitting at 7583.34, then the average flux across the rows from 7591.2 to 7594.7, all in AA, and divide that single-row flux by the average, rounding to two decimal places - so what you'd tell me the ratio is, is 0.97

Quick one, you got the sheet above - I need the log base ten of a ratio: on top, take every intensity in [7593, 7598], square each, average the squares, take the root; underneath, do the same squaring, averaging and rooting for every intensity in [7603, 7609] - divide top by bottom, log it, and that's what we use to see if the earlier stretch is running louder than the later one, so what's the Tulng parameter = -0.017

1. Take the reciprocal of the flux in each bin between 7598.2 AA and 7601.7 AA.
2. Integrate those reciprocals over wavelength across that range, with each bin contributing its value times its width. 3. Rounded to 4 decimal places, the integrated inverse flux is 0.3194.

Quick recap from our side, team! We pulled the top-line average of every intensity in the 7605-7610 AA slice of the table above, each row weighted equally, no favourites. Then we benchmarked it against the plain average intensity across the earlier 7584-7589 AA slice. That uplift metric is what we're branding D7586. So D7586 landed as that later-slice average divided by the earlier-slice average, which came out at 1.02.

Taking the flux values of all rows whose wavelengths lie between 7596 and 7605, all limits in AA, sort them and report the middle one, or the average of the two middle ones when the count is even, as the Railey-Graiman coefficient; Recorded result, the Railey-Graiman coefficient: 11.09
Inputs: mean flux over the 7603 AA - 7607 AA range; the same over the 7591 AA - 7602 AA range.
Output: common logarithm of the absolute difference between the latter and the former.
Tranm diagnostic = -0.4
